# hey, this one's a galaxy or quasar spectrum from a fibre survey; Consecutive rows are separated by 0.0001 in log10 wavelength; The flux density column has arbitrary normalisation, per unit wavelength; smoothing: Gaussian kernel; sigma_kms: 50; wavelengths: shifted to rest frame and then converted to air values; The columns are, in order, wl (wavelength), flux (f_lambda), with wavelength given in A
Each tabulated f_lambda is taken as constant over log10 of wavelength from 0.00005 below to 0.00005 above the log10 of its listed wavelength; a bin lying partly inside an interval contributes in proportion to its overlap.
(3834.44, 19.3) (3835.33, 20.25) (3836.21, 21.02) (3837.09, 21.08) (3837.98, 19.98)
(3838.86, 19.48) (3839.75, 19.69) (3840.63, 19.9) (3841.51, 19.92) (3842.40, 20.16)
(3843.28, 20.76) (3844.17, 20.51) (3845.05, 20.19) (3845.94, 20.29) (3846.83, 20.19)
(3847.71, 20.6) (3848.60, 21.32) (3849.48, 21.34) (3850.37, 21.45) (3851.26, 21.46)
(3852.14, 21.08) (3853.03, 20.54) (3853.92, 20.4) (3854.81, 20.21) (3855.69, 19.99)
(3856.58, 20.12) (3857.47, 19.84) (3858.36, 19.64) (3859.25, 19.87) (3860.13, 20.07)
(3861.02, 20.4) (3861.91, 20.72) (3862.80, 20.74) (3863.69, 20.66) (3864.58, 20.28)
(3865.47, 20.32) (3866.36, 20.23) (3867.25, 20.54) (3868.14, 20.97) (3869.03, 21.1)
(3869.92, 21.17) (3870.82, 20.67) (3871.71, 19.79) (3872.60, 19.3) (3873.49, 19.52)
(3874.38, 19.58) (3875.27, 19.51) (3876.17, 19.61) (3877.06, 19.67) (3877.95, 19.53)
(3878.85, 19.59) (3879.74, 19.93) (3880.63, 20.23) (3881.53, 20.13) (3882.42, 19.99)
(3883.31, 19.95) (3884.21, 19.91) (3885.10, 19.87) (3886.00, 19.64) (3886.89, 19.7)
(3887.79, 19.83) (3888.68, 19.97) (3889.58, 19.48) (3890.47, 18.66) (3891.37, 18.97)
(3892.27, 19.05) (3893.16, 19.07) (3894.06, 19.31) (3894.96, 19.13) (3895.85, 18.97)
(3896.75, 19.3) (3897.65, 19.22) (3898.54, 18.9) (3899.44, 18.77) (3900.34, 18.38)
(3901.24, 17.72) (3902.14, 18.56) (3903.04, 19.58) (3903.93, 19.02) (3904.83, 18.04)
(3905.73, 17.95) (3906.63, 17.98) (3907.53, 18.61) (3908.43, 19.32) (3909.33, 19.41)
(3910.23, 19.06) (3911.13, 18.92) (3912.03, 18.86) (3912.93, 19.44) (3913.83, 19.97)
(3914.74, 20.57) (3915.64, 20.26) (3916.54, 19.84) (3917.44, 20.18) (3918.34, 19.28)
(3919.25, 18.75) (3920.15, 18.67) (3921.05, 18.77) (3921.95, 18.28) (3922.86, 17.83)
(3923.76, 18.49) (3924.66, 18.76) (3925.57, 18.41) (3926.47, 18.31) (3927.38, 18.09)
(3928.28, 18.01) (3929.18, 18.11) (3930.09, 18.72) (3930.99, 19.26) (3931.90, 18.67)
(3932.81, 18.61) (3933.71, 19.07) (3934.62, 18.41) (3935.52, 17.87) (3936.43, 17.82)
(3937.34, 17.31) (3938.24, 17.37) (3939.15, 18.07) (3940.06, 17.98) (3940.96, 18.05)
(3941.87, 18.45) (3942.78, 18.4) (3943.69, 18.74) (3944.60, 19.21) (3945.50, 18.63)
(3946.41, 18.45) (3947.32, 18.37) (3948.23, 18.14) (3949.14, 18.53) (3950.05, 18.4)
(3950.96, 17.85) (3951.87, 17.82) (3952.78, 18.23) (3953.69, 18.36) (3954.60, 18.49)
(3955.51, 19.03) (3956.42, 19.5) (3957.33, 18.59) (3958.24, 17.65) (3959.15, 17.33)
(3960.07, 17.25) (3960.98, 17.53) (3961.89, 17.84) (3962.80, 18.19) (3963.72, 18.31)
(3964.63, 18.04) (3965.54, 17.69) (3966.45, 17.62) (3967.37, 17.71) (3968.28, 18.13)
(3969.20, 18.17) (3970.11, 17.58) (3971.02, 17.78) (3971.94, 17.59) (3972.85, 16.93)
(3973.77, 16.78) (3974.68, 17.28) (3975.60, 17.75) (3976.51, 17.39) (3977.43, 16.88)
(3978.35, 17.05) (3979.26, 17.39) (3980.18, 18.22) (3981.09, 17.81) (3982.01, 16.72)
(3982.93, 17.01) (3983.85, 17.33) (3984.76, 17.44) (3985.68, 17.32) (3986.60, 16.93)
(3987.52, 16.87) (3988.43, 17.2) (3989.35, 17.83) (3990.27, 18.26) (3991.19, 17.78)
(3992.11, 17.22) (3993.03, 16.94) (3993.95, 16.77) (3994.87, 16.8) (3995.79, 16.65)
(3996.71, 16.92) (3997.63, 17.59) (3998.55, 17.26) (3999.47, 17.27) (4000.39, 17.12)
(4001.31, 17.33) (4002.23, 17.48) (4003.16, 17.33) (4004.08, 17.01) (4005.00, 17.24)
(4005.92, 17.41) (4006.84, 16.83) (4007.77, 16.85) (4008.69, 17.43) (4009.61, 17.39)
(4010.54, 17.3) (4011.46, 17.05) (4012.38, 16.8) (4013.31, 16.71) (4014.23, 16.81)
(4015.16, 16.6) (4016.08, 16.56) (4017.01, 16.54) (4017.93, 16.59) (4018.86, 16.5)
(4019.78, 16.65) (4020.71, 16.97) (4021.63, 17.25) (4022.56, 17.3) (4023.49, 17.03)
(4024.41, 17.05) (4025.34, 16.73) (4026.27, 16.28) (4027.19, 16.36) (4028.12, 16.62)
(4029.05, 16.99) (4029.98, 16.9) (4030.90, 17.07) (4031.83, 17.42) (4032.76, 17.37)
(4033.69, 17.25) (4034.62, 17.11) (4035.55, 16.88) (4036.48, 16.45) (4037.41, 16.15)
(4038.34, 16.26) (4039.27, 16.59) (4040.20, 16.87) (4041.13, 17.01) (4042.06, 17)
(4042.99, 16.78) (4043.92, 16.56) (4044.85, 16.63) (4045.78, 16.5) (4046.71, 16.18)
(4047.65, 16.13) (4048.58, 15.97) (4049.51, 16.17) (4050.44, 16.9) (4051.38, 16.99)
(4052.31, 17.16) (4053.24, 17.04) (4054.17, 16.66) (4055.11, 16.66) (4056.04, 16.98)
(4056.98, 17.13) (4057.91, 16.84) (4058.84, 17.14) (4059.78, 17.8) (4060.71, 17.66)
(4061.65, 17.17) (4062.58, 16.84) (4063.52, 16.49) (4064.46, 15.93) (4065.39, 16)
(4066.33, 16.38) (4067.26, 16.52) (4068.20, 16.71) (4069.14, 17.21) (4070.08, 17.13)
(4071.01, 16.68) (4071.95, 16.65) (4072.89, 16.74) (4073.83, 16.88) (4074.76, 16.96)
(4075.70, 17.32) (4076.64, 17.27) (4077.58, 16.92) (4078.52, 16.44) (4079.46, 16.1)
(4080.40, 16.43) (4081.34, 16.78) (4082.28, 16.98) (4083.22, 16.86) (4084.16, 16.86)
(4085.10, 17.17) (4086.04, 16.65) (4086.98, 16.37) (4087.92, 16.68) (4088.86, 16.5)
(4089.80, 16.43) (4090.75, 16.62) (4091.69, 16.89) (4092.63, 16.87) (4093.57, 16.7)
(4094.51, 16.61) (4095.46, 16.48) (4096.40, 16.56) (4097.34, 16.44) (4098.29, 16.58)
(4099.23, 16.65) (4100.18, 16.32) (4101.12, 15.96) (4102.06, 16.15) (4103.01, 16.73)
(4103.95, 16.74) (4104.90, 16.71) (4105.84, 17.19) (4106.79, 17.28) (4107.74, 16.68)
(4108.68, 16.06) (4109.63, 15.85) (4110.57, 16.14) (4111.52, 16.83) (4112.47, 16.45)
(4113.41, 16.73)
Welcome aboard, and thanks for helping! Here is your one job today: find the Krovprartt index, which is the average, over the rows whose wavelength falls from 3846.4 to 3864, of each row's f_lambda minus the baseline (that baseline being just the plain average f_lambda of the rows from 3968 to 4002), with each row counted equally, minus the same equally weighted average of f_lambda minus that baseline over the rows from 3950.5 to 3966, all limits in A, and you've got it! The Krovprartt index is 2.4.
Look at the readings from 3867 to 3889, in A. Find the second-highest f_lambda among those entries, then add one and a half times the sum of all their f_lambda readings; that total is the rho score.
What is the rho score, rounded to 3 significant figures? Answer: 771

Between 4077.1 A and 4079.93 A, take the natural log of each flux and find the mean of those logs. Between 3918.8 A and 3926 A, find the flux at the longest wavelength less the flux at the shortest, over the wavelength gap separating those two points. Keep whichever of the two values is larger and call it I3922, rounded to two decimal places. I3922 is 2.80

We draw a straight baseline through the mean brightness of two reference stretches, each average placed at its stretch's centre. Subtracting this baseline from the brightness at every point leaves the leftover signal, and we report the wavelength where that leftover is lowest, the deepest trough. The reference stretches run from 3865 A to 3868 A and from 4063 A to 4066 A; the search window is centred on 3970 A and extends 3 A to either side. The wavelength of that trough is 3972.85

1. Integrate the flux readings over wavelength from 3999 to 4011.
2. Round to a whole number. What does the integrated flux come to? 207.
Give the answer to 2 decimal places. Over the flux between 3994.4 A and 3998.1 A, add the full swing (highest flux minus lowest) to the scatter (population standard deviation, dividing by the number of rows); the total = 1.30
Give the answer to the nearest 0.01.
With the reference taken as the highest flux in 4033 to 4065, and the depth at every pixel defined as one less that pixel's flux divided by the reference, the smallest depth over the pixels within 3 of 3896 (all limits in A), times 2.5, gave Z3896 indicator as -0.21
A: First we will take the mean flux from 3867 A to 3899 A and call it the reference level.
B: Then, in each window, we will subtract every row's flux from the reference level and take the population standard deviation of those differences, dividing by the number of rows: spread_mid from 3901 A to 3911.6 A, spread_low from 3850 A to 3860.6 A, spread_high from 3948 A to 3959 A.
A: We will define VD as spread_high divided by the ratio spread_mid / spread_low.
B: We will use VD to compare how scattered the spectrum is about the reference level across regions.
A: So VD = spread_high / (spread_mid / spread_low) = 0.49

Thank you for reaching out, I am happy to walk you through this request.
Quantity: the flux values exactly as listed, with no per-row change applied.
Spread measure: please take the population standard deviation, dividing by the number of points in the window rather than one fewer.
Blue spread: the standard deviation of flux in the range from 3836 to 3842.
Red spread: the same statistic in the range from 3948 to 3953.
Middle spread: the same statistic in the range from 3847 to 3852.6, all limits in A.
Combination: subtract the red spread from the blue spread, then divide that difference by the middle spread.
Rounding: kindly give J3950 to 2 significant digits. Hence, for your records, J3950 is 1.1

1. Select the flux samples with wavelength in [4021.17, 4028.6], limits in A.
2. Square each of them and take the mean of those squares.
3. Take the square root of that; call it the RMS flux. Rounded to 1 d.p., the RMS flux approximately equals 16.8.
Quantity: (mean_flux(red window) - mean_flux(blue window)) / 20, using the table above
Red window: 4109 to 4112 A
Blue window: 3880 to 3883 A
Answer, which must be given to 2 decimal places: -0.19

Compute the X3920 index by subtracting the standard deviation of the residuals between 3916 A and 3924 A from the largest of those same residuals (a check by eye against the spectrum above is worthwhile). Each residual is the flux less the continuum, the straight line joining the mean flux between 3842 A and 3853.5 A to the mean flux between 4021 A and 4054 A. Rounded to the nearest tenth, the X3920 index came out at 0.2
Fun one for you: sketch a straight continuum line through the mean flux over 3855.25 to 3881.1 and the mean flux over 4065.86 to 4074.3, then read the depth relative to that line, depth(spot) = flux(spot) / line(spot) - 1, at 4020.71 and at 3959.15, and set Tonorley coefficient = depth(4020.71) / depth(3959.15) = 0.51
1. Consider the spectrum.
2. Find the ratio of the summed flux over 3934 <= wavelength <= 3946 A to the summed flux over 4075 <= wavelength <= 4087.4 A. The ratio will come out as 1.08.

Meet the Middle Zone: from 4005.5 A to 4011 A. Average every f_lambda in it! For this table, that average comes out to 17.2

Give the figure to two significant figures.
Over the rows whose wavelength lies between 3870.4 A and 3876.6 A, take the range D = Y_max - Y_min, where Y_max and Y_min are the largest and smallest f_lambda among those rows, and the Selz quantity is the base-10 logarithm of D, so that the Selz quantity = 0.14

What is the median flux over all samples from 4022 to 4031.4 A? 16.9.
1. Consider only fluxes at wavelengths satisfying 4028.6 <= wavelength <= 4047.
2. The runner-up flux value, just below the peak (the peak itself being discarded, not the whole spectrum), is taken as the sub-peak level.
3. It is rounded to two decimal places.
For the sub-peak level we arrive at 17.37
